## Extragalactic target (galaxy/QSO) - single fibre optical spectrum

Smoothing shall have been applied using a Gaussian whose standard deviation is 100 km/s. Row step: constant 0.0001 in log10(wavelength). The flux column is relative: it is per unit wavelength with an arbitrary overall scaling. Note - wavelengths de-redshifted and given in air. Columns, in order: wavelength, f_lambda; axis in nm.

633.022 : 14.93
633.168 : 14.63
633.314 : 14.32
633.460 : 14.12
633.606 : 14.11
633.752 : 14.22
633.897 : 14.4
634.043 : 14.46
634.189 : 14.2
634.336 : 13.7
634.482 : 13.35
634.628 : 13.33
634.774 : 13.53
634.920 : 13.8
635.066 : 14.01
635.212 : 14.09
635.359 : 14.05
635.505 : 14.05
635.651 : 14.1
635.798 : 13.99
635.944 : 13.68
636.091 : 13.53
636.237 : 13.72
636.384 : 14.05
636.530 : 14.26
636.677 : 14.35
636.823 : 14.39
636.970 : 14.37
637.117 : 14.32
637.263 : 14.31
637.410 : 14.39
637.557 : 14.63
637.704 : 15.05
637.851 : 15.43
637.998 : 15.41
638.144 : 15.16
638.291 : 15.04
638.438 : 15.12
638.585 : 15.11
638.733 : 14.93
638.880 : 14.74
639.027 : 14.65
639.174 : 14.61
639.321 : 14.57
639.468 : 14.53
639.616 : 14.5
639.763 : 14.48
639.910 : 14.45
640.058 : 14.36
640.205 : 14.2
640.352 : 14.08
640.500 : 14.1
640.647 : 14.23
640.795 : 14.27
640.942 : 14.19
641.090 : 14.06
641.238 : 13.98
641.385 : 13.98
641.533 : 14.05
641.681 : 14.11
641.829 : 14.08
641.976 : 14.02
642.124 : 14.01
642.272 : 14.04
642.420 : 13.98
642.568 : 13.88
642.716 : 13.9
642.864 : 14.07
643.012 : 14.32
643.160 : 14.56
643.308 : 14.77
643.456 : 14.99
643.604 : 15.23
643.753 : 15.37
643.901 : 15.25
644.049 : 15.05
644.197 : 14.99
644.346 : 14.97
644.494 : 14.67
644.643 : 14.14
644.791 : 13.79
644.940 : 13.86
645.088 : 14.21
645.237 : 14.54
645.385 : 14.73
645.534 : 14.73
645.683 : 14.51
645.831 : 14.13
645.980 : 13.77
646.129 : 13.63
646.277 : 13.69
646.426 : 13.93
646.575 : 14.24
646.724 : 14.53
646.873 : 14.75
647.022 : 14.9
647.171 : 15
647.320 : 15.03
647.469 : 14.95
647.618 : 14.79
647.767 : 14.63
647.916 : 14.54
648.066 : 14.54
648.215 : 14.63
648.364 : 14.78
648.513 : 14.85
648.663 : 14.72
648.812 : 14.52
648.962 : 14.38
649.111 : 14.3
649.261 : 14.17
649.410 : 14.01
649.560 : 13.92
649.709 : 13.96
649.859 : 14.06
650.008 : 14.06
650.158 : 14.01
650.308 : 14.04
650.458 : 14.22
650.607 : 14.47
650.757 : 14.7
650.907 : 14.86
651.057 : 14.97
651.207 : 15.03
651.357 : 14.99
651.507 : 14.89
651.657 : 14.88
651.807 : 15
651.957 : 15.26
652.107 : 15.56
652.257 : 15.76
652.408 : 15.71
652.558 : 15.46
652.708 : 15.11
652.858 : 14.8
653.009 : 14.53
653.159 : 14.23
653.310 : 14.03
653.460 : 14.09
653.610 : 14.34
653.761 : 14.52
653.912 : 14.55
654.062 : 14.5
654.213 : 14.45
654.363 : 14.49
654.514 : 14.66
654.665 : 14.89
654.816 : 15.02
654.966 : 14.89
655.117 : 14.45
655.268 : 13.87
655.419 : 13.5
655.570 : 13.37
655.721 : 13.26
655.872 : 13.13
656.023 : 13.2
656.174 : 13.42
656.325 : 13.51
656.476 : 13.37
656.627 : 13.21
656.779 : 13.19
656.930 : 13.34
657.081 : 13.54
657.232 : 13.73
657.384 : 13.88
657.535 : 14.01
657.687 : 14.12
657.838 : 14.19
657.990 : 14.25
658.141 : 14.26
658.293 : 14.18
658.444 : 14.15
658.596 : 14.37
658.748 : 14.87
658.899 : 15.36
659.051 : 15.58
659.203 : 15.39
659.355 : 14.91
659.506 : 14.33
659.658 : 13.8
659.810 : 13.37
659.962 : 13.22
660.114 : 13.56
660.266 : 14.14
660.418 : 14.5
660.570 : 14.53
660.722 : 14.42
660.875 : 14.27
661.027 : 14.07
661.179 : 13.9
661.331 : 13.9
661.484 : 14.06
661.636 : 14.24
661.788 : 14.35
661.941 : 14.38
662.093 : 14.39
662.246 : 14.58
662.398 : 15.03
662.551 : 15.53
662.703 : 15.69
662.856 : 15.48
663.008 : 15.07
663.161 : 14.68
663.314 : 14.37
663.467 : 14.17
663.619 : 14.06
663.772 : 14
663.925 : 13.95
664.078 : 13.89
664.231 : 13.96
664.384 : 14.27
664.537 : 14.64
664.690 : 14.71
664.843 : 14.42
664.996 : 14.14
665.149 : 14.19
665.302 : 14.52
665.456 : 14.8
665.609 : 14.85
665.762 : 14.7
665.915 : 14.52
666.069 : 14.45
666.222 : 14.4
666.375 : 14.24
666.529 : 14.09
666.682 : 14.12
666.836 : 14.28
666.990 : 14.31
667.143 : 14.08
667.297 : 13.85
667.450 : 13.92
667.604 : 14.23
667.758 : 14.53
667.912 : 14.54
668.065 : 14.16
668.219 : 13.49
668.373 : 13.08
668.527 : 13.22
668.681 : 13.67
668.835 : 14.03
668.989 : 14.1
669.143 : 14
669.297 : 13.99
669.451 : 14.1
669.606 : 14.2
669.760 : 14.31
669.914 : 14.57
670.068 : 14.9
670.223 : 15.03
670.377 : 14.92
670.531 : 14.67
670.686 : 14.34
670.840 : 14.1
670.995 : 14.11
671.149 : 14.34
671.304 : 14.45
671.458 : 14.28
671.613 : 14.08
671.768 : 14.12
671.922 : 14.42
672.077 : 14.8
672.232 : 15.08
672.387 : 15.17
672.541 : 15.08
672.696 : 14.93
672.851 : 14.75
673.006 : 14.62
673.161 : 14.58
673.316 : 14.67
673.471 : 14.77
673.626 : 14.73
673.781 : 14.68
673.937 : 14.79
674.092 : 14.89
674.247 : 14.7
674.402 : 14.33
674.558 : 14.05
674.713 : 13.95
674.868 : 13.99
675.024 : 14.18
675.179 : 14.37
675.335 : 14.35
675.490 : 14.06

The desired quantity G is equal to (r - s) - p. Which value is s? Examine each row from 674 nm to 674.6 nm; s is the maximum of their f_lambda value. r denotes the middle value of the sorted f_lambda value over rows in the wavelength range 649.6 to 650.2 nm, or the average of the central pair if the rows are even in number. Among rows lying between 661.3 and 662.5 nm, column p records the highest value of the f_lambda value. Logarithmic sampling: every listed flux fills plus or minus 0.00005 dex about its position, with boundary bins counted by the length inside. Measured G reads -15.9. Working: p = 15.03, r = 14.0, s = 14.89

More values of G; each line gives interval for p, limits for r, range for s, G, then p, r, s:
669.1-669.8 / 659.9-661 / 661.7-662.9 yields -15.7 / 14.31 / 14.3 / 15.69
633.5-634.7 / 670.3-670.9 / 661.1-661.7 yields -14.2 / 14.46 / 14.5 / 14.24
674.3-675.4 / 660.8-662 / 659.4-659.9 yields -14.5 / 14.37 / 14.2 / 14.33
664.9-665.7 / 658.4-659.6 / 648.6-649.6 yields -14.7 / 14.85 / 14.9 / 14.72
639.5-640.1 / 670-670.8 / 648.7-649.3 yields -14.1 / 14.5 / 14.9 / 14.52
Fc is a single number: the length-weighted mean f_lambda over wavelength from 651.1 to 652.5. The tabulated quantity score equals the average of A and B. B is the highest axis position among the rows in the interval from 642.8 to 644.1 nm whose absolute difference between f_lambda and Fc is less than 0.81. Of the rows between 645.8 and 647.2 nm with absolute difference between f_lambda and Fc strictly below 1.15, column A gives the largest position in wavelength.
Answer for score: 645.61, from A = 647.171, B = 644.049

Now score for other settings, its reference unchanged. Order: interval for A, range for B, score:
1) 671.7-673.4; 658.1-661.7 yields 667.02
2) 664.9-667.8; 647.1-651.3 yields 659.48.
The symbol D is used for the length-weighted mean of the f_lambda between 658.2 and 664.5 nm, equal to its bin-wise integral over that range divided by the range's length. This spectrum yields 14.4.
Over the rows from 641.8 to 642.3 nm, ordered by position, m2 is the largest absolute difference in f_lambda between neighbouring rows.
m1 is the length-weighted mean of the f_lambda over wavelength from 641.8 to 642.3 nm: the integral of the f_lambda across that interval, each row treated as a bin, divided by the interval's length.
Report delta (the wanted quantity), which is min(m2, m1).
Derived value 0.1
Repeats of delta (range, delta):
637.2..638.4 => 0.4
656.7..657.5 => 0.2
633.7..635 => 0.5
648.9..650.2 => 0.2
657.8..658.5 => 0.1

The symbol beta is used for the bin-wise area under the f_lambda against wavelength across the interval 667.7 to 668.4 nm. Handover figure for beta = 9.8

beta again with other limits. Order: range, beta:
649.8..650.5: 9.8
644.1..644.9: 11.6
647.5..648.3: 11.7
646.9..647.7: 11.9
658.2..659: 11.7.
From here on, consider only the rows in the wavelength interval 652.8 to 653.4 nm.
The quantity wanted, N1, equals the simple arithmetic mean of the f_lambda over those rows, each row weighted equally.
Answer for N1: 14.4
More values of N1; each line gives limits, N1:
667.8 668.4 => 13.8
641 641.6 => 14.0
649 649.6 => 14.1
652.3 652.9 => 15.3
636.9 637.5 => 14.3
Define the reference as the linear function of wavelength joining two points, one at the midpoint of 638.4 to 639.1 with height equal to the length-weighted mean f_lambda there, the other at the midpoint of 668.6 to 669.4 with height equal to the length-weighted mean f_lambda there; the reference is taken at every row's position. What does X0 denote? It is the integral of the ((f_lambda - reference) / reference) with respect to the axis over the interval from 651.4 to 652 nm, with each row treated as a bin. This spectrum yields 0.02 nm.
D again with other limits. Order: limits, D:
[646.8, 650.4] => 14.5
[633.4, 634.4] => 14.2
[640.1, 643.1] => 14.1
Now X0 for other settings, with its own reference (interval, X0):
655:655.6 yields -0.02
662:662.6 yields 0.03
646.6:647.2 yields 0.00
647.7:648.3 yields 0.00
